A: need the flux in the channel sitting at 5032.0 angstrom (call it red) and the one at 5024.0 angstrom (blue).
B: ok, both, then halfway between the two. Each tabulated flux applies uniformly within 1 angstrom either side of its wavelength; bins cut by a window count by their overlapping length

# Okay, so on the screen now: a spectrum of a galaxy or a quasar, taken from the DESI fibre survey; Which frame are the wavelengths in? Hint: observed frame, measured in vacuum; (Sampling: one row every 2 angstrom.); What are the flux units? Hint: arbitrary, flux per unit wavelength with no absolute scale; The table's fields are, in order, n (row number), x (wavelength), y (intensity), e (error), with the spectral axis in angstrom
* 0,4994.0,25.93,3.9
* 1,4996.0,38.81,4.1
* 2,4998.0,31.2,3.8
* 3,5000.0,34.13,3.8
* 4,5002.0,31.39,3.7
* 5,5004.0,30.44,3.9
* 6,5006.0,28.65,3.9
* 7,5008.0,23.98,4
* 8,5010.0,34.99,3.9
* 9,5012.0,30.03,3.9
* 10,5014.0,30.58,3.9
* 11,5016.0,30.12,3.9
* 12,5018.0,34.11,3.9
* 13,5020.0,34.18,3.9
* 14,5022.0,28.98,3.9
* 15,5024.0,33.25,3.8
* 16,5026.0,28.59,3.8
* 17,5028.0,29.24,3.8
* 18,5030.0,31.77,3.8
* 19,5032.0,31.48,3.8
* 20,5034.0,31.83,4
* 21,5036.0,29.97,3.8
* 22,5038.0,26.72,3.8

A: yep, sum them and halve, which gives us 32.4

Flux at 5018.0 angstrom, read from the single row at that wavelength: 34.11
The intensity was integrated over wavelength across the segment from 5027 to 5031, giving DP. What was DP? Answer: 122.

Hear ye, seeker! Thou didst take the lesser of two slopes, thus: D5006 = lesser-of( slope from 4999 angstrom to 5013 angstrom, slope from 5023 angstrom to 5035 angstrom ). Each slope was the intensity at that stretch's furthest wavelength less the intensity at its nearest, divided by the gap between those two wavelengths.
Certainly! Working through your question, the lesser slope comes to -0.34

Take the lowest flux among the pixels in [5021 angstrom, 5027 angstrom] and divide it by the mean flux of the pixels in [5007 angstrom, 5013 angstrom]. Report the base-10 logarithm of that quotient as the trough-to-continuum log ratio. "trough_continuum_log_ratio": -0.016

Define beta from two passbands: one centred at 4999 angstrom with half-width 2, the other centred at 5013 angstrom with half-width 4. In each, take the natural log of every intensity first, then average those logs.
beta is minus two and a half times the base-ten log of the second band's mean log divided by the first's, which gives 0.012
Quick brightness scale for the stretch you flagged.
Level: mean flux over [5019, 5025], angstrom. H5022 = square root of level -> 5.67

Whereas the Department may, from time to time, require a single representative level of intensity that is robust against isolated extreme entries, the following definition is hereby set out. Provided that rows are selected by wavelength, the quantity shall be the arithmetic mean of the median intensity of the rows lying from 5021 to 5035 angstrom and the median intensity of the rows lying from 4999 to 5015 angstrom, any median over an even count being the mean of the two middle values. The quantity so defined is 31.0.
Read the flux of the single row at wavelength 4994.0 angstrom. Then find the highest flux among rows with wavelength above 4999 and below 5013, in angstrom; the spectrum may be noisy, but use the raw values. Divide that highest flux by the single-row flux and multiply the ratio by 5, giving 6.7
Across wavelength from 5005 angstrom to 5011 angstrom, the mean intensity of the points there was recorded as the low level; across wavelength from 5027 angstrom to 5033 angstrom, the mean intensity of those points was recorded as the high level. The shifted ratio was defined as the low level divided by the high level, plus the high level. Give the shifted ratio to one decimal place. 31.8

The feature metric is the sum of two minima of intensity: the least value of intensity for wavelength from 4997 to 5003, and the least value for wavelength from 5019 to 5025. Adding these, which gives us 60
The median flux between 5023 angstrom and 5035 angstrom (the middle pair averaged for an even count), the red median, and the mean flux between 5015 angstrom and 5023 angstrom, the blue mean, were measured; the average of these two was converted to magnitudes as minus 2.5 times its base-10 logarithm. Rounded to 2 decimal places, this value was -3.75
